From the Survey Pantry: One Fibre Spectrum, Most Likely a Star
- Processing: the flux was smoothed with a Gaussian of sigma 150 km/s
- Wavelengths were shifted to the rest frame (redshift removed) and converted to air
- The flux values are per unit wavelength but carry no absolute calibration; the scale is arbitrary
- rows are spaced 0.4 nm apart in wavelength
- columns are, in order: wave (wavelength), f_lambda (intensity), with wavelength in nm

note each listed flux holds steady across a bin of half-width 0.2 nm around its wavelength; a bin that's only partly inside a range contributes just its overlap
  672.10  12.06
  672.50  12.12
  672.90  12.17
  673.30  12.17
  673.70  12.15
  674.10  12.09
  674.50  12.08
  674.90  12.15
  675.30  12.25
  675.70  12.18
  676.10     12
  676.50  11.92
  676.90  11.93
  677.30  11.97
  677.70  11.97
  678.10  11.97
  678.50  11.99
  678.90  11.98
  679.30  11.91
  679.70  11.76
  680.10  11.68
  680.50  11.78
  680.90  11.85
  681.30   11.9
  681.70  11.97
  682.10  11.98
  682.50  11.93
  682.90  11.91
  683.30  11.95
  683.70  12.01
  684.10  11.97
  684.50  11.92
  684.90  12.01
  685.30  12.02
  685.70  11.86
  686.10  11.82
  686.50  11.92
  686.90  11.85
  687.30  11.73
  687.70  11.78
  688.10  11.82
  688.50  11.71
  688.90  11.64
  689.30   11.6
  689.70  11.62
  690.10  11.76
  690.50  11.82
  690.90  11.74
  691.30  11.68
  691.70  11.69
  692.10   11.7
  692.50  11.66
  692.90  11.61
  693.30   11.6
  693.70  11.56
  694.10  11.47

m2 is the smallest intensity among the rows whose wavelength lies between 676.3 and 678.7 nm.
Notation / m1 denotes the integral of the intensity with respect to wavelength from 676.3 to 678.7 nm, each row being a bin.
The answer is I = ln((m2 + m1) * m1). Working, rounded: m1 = 29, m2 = 11.92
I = 7.1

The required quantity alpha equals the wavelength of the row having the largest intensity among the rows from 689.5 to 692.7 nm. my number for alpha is 690.50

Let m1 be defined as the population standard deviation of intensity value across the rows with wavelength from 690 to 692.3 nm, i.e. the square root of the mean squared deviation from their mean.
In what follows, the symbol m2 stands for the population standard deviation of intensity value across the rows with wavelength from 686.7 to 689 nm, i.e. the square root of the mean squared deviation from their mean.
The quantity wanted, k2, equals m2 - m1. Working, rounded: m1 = 0.05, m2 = 0.070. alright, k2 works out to 0.022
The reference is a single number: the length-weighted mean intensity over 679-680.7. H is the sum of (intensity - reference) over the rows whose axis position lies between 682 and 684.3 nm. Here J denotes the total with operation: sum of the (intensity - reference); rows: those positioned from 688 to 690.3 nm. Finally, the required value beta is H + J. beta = 0.4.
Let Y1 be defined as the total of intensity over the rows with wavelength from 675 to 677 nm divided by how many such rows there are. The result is 12.1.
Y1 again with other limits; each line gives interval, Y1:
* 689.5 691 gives 11.7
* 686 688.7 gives 11.8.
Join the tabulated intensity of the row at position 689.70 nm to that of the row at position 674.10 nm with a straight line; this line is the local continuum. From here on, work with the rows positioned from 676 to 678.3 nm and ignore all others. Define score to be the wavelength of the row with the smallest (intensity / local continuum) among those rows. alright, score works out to 676.50 nm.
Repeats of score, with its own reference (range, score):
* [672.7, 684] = 680.10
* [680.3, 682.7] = 680.50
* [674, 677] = 676.50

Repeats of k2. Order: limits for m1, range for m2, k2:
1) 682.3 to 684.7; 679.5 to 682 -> 0.061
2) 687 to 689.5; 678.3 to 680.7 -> 0.041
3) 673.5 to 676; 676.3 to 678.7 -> -0.032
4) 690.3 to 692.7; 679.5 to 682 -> 0.042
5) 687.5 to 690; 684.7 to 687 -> -0.005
